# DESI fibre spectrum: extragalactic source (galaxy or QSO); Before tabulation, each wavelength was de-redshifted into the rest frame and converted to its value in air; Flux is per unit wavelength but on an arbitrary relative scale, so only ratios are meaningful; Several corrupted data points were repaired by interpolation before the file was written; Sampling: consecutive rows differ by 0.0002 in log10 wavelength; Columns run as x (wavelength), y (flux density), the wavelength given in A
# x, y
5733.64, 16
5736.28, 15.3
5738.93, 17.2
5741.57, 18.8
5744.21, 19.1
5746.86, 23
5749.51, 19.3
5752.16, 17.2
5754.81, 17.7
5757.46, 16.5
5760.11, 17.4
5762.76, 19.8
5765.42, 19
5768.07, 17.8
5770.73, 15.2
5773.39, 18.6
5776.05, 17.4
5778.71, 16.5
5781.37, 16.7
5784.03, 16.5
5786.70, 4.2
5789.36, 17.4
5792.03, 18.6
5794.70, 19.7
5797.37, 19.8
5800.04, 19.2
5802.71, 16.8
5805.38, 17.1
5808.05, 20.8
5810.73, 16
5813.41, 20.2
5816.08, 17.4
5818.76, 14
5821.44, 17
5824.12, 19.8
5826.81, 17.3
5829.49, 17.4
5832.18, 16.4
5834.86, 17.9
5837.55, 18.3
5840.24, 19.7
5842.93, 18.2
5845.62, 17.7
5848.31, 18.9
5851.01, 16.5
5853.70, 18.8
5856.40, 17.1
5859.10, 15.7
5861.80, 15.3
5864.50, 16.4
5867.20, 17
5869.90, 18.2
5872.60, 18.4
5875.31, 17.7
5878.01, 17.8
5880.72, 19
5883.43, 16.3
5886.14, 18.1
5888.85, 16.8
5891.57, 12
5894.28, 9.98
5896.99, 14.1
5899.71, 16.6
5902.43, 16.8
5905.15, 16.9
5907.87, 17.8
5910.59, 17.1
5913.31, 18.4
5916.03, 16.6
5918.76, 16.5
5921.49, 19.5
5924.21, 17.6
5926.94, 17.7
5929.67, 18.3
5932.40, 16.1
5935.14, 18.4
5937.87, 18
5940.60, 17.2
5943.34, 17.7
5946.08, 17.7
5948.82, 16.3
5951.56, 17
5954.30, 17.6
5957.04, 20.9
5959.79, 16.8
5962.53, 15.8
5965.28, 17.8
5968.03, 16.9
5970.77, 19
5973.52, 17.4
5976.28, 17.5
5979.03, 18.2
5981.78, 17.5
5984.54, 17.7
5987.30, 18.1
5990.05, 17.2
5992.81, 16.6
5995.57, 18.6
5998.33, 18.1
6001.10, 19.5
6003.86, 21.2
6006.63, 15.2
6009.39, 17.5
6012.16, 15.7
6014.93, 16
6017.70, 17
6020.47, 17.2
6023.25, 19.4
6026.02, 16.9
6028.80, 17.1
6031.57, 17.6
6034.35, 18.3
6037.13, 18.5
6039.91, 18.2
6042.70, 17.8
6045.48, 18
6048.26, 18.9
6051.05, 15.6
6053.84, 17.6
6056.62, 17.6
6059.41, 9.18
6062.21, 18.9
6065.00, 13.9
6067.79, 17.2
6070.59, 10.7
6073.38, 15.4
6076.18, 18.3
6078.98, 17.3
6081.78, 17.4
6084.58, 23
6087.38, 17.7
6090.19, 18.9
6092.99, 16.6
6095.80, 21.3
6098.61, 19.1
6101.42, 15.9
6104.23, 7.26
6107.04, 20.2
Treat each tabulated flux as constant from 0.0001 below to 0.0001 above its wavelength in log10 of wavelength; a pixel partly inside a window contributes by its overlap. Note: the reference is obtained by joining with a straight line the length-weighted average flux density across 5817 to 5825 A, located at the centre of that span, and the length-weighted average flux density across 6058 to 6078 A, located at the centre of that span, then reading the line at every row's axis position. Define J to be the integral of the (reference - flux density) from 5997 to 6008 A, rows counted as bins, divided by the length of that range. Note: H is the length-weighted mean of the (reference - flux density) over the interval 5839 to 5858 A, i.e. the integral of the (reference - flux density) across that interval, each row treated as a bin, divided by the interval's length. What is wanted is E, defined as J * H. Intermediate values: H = -1.5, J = -3.1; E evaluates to 4.7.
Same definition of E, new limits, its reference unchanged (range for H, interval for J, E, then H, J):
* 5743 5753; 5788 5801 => 4.5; -2.4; -1.9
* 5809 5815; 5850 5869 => 0.3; -1.4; -0.2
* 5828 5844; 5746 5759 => 1.6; -1.3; -1.2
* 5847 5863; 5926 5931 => 1.1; -0.5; -2.1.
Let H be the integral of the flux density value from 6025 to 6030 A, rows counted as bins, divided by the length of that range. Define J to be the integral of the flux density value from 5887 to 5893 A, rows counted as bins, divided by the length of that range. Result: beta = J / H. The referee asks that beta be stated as 0.86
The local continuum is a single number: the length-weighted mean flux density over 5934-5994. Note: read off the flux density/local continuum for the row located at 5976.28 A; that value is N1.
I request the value 0.99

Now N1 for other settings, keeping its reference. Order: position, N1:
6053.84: 1.00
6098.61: 1.08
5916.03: 0.94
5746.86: 1.31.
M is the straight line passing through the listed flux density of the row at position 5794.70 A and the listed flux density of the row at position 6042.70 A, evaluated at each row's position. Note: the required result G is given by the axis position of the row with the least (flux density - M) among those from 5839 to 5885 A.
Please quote 5861.80 A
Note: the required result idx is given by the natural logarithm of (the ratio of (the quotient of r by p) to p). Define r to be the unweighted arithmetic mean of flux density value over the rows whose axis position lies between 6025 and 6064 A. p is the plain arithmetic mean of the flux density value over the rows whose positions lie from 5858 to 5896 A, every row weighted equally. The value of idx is -2.74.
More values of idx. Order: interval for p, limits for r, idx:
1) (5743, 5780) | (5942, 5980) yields -2.93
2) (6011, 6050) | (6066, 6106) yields -2.91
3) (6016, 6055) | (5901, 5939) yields -2.88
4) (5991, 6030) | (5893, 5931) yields -2.92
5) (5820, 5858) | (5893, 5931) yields -2.96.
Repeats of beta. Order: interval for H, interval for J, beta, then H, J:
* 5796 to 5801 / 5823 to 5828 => 0.95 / 19.5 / 18.5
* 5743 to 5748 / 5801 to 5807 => 0.82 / 21.0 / 17.3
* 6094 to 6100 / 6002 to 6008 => 0.92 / 19.9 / 18.3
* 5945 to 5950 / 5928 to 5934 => 1.02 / 17.0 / 17.3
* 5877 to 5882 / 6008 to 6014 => 0.90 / 18.4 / 16.6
